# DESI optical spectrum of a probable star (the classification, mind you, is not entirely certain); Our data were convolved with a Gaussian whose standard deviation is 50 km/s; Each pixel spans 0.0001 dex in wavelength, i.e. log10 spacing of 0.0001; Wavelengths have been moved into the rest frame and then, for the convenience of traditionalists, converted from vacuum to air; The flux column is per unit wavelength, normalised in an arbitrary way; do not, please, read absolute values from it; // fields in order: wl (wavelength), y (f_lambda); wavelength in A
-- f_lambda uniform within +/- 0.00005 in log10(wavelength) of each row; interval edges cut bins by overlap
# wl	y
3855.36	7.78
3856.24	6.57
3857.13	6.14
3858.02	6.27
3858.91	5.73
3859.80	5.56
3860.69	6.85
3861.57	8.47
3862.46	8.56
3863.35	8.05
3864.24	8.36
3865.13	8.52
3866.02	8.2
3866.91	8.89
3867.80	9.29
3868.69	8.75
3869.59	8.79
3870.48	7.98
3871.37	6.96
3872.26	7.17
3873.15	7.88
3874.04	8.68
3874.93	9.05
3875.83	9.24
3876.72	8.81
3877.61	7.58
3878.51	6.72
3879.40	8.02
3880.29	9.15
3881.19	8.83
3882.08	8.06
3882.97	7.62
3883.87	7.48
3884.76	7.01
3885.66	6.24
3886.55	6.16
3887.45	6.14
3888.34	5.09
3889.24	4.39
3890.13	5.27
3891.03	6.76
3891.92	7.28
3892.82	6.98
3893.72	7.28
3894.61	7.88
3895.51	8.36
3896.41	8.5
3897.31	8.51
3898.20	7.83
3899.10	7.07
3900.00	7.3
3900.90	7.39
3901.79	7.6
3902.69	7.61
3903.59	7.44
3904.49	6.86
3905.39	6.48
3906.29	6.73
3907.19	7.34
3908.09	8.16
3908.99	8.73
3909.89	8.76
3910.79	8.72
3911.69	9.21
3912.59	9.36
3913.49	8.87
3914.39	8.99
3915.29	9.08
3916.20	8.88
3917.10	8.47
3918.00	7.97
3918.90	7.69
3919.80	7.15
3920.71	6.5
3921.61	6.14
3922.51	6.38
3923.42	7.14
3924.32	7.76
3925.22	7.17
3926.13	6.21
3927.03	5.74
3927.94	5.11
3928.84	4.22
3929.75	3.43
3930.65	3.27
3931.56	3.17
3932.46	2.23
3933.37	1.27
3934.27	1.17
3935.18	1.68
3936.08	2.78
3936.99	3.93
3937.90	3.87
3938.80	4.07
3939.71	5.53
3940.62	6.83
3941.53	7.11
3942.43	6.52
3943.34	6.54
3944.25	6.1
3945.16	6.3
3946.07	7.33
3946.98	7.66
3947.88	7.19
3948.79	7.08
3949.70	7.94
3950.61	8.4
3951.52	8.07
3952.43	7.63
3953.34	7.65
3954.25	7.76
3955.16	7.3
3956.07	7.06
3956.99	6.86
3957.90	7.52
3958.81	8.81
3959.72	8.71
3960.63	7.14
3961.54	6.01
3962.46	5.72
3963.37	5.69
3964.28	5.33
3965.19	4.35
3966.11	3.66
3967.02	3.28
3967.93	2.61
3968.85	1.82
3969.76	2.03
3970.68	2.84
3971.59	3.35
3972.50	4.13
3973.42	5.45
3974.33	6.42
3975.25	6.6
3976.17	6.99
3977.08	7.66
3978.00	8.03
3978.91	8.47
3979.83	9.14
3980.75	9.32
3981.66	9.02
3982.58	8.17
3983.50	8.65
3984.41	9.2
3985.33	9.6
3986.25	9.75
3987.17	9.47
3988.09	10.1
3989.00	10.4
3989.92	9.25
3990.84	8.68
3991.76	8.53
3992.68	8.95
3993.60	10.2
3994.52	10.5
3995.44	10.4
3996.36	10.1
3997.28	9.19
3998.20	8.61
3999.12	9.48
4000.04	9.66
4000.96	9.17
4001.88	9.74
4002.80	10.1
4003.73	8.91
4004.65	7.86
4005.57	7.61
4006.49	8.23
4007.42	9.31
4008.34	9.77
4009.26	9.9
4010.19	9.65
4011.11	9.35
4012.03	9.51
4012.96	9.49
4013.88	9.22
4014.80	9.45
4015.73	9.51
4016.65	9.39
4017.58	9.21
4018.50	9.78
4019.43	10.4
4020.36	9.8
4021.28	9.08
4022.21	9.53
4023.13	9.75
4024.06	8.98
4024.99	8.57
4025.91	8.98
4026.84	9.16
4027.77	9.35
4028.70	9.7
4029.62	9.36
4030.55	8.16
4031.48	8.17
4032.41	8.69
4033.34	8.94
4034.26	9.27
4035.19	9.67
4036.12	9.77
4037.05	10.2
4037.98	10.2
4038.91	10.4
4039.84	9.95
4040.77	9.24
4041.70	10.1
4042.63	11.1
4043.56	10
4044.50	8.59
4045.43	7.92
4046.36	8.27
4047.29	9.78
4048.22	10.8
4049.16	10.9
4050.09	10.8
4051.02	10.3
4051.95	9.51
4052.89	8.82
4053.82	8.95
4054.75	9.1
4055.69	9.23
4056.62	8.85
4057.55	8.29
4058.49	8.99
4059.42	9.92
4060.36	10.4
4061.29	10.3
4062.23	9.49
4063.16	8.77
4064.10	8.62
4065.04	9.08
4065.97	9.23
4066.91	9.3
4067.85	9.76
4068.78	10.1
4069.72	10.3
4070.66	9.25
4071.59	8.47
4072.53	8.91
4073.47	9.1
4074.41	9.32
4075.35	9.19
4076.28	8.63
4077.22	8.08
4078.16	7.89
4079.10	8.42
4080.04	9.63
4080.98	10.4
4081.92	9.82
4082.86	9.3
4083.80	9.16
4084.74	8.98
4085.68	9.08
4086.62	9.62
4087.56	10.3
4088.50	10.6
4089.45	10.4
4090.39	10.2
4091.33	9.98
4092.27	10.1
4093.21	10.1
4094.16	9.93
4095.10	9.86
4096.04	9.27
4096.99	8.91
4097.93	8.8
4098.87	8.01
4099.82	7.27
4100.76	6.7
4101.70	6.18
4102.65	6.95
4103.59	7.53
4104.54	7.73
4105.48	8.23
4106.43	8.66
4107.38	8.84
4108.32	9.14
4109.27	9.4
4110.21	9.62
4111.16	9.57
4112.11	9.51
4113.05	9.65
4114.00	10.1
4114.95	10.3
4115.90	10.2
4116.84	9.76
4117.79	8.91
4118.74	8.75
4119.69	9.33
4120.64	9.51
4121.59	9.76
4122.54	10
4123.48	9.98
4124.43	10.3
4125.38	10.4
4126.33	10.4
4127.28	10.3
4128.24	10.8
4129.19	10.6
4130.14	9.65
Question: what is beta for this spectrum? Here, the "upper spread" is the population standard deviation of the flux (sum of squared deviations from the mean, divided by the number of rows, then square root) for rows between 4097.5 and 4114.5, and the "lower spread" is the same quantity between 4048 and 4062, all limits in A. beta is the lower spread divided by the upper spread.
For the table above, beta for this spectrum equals 0.73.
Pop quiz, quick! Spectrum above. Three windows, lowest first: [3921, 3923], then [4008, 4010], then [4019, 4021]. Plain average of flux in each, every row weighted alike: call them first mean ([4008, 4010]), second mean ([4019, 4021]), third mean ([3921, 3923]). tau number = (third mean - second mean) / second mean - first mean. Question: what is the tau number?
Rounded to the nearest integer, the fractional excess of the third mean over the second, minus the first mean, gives -10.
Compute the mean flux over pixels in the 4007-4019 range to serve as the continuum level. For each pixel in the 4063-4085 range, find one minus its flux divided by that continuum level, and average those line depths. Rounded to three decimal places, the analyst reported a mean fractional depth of 0.037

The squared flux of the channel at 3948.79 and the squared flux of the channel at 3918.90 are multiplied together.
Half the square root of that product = 27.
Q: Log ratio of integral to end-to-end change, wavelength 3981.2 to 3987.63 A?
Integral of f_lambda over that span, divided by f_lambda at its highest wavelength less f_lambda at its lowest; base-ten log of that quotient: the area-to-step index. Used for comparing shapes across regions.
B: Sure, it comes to 2.1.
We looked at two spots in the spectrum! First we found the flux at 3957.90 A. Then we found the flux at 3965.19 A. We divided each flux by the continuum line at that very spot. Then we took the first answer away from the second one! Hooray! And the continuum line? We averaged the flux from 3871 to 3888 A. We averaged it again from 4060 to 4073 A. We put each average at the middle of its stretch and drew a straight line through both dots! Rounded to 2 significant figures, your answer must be -0.38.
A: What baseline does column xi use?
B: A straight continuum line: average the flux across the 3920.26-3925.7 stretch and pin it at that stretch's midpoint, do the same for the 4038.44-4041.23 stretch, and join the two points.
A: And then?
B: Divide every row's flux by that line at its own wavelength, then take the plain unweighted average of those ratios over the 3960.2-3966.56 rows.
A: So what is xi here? 0.69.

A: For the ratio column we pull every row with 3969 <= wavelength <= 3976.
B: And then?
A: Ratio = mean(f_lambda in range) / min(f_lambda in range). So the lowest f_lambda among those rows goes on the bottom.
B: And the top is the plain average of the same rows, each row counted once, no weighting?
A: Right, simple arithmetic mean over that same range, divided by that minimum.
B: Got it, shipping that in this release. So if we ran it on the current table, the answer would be 2.17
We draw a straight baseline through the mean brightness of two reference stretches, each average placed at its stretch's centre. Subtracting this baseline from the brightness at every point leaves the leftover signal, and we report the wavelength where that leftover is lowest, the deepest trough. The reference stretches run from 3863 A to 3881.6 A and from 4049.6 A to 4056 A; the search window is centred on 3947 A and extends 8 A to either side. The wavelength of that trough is 3939.71 A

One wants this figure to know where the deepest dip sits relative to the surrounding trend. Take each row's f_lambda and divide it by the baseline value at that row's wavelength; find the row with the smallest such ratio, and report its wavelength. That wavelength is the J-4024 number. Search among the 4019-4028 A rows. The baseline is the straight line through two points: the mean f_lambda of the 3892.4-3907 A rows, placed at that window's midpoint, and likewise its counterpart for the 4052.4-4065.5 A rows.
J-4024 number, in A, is 4024.99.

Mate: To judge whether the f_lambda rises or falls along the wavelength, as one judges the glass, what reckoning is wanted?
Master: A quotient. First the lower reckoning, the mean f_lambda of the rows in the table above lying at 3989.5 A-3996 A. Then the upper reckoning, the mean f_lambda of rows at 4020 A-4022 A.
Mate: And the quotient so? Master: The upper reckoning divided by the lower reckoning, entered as 0.99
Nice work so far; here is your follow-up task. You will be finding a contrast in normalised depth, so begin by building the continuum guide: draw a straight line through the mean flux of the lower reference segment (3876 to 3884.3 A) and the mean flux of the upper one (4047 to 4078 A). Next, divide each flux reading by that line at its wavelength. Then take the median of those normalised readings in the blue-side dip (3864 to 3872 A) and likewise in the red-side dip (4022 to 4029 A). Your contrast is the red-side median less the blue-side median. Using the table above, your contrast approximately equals -0.06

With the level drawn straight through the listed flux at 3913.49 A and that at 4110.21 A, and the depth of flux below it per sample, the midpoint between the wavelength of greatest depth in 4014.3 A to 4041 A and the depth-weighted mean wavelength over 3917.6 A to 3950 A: 3982.2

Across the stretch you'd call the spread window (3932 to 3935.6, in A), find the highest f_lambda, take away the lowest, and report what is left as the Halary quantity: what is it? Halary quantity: 1.1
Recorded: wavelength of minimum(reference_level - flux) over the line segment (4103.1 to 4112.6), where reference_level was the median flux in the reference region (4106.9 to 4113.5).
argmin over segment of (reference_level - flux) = 4110.21 A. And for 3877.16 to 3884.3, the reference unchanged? 3880.29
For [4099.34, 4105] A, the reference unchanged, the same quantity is 4104.54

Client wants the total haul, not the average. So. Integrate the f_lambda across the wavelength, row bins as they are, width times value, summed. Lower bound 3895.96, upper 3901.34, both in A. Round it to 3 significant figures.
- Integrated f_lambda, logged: 41.8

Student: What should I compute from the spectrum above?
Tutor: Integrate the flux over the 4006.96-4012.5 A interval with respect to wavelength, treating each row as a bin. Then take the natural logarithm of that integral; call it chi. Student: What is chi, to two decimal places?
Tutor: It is 3.97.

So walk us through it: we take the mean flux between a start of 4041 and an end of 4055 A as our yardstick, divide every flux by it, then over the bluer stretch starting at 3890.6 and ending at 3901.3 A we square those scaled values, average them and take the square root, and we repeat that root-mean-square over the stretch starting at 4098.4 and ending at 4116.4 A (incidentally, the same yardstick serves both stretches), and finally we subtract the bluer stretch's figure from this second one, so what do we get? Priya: 0.11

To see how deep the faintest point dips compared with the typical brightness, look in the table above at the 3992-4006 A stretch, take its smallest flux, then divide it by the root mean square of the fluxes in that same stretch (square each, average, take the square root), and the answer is 0.81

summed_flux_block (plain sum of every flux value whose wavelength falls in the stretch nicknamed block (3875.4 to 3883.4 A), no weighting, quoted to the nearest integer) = 74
